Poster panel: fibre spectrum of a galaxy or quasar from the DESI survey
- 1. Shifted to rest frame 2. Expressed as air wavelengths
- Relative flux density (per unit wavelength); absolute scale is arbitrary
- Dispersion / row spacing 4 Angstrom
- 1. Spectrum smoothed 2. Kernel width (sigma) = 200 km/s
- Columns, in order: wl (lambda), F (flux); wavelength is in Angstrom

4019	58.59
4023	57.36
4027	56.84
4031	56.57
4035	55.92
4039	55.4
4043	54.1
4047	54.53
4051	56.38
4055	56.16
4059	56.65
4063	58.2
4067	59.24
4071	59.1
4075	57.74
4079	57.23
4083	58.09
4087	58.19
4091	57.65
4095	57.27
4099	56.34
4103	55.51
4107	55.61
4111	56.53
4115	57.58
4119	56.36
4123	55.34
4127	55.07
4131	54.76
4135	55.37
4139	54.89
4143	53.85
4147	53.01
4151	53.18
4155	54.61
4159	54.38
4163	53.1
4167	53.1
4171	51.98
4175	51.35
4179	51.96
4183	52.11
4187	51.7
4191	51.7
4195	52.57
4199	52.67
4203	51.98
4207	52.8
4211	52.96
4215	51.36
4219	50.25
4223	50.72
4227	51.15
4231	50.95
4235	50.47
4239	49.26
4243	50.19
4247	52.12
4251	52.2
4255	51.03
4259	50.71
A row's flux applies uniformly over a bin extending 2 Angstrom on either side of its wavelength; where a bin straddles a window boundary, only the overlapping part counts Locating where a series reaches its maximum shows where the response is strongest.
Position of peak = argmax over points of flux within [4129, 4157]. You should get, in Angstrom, 4135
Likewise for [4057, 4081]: 4067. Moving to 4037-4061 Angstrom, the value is 4059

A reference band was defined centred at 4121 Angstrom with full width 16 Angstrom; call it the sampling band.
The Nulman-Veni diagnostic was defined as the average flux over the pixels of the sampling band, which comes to 56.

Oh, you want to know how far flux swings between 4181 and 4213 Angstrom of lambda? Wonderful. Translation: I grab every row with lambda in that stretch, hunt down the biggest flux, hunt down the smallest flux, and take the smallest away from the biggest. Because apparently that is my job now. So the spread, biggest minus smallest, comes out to 1.3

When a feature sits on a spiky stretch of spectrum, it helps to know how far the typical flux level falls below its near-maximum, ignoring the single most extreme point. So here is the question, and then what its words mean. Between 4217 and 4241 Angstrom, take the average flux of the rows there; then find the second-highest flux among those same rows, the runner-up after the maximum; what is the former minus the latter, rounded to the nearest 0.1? -0.5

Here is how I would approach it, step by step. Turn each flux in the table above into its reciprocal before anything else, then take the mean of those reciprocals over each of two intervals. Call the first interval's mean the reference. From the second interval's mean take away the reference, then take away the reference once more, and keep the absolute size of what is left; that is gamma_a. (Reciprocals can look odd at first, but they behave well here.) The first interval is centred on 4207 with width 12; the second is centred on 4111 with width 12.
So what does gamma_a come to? 0.0204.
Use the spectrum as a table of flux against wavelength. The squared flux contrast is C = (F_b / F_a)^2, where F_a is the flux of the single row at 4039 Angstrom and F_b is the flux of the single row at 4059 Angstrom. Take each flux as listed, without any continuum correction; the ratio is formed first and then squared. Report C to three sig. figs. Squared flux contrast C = 1.05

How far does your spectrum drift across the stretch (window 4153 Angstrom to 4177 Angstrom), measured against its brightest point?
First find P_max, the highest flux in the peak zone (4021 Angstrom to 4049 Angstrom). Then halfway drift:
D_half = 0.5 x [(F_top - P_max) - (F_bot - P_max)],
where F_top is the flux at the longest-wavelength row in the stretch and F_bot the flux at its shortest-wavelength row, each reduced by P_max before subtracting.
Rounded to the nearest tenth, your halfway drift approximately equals -1.6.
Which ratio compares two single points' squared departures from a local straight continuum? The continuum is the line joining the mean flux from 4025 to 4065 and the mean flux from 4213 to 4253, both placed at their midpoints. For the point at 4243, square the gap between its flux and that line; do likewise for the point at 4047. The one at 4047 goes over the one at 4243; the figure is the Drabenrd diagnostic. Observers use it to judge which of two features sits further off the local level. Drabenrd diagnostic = 14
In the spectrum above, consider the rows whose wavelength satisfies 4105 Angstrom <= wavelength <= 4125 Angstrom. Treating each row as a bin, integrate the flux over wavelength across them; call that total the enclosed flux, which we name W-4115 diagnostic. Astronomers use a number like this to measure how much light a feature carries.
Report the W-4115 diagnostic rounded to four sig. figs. 1126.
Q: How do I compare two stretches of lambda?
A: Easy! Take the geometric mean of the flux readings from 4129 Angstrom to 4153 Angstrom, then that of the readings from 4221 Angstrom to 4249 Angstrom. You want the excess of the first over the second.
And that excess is 3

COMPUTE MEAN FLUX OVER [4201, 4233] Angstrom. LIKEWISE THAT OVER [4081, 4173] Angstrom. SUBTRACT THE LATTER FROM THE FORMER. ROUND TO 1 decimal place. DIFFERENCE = -3.8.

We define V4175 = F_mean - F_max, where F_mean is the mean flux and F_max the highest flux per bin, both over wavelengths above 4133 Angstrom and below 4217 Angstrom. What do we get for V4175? -2.5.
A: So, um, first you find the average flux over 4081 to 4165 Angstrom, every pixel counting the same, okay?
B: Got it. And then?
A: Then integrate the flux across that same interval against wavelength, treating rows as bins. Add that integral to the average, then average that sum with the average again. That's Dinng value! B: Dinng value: 2389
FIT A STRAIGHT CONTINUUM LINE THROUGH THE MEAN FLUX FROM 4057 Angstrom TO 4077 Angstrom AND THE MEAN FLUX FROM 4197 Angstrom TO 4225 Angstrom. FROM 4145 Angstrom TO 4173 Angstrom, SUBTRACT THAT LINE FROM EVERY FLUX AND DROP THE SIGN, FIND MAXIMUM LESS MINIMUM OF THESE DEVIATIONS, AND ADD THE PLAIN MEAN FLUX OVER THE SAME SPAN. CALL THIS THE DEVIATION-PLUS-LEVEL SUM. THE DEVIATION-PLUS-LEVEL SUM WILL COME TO 54.7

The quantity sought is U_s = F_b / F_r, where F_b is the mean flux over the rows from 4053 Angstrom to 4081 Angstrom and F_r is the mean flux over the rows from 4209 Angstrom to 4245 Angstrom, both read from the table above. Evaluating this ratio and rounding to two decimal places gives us 1.14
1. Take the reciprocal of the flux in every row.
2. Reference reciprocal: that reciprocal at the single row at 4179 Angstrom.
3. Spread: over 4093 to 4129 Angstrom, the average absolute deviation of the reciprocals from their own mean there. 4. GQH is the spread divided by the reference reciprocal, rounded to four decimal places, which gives 0.0117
